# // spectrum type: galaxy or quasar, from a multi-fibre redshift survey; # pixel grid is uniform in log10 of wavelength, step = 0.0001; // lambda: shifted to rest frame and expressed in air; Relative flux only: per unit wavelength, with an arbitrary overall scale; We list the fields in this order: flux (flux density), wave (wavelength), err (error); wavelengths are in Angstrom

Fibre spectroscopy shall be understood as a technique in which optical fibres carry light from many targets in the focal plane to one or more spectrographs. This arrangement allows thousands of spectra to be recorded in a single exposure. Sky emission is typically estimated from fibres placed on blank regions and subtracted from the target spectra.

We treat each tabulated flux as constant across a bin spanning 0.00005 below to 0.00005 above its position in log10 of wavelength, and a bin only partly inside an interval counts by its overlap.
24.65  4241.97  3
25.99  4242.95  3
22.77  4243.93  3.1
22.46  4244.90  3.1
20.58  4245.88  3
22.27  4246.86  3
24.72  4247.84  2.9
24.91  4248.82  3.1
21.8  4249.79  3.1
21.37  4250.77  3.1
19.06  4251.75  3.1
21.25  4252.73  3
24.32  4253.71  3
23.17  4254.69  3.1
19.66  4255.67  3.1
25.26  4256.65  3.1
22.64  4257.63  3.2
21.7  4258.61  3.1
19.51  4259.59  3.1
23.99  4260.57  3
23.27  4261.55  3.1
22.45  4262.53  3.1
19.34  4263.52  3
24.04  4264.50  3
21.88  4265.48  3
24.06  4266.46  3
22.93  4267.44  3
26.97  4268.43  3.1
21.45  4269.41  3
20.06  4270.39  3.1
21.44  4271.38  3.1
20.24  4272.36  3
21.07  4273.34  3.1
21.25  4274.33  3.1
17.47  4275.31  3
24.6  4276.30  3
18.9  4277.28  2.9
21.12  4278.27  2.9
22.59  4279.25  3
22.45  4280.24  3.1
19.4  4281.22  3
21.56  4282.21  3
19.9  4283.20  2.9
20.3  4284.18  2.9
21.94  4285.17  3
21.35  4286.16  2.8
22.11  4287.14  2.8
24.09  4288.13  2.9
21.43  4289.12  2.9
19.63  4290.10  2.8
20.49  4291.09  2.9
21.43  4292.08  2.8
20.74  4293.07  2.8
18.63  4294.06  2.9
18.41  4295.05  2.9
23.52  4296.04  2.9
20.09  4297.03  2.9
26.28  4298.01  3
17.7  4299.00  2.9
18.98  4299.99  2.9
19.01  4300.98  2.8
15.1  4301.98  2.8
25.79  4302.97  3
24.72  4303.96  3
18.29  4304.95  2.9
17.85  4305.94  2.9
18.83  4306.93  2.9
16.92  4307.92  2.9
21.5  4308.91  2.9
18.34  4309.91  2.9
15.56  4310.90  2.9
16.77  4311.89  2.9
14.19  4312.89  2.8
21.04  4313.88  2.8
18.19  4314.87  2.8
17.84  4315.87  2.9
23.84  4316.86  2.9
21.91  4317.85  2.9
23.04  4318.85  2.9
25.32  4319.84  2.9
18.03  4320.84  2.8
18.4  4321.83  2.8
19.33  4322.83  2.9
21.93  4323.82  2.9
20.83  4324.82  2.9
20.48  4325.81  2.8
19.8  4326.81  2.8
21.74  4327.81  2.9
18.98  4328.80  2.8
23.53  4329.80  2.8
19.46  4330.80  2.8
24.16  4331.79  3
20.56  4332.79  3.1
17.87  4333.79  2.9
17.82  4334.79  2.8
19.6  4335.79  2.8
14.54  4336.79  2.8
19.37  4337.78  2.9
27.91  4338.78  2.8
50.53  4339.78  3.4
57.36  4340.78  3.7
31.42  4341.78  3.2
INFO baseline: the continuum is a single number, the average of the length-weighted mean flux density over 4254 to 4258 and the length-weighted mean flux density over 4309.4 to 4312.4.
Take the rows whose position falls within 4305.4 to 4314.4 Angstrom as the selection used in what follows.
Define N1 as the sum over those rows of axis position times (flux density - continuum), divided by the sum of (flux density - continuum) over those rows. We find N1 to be 4310.3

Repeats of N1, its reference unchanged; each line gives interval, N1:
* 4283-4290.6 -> 4287.1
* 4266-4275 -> 4269.0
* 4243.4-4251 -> 4247.4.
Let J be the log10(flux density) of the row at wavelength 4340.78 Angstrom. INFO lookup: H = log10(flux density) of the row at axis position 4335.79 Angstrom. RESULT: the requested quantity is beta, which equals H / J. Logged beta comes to 0.73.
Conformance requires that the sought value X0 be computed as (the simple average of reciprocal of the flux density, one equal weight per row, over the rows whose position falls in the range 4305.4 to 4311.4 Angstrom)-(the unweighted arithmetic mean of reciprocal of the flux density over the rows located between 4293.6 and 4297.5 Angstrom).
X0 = 0.006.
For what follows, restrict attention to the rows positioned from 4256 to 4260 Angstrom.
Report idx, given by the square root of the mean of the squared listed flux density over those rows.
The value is 22.4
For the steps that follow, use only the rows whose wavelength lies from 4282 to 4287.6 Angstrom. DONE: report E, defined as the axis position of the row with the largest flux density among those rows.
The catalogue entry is 4287.14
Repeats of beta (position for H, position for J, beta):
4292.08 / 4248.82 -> 0.95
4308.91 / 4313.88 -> 1.01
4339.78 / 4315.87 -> 1.36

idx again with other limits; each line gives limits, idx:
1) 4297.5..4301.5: 20.8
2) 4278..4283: 21.5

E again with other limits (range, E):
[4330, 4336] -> 4331.79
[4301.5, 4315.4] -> 4302.97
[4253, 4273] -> 4268.43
